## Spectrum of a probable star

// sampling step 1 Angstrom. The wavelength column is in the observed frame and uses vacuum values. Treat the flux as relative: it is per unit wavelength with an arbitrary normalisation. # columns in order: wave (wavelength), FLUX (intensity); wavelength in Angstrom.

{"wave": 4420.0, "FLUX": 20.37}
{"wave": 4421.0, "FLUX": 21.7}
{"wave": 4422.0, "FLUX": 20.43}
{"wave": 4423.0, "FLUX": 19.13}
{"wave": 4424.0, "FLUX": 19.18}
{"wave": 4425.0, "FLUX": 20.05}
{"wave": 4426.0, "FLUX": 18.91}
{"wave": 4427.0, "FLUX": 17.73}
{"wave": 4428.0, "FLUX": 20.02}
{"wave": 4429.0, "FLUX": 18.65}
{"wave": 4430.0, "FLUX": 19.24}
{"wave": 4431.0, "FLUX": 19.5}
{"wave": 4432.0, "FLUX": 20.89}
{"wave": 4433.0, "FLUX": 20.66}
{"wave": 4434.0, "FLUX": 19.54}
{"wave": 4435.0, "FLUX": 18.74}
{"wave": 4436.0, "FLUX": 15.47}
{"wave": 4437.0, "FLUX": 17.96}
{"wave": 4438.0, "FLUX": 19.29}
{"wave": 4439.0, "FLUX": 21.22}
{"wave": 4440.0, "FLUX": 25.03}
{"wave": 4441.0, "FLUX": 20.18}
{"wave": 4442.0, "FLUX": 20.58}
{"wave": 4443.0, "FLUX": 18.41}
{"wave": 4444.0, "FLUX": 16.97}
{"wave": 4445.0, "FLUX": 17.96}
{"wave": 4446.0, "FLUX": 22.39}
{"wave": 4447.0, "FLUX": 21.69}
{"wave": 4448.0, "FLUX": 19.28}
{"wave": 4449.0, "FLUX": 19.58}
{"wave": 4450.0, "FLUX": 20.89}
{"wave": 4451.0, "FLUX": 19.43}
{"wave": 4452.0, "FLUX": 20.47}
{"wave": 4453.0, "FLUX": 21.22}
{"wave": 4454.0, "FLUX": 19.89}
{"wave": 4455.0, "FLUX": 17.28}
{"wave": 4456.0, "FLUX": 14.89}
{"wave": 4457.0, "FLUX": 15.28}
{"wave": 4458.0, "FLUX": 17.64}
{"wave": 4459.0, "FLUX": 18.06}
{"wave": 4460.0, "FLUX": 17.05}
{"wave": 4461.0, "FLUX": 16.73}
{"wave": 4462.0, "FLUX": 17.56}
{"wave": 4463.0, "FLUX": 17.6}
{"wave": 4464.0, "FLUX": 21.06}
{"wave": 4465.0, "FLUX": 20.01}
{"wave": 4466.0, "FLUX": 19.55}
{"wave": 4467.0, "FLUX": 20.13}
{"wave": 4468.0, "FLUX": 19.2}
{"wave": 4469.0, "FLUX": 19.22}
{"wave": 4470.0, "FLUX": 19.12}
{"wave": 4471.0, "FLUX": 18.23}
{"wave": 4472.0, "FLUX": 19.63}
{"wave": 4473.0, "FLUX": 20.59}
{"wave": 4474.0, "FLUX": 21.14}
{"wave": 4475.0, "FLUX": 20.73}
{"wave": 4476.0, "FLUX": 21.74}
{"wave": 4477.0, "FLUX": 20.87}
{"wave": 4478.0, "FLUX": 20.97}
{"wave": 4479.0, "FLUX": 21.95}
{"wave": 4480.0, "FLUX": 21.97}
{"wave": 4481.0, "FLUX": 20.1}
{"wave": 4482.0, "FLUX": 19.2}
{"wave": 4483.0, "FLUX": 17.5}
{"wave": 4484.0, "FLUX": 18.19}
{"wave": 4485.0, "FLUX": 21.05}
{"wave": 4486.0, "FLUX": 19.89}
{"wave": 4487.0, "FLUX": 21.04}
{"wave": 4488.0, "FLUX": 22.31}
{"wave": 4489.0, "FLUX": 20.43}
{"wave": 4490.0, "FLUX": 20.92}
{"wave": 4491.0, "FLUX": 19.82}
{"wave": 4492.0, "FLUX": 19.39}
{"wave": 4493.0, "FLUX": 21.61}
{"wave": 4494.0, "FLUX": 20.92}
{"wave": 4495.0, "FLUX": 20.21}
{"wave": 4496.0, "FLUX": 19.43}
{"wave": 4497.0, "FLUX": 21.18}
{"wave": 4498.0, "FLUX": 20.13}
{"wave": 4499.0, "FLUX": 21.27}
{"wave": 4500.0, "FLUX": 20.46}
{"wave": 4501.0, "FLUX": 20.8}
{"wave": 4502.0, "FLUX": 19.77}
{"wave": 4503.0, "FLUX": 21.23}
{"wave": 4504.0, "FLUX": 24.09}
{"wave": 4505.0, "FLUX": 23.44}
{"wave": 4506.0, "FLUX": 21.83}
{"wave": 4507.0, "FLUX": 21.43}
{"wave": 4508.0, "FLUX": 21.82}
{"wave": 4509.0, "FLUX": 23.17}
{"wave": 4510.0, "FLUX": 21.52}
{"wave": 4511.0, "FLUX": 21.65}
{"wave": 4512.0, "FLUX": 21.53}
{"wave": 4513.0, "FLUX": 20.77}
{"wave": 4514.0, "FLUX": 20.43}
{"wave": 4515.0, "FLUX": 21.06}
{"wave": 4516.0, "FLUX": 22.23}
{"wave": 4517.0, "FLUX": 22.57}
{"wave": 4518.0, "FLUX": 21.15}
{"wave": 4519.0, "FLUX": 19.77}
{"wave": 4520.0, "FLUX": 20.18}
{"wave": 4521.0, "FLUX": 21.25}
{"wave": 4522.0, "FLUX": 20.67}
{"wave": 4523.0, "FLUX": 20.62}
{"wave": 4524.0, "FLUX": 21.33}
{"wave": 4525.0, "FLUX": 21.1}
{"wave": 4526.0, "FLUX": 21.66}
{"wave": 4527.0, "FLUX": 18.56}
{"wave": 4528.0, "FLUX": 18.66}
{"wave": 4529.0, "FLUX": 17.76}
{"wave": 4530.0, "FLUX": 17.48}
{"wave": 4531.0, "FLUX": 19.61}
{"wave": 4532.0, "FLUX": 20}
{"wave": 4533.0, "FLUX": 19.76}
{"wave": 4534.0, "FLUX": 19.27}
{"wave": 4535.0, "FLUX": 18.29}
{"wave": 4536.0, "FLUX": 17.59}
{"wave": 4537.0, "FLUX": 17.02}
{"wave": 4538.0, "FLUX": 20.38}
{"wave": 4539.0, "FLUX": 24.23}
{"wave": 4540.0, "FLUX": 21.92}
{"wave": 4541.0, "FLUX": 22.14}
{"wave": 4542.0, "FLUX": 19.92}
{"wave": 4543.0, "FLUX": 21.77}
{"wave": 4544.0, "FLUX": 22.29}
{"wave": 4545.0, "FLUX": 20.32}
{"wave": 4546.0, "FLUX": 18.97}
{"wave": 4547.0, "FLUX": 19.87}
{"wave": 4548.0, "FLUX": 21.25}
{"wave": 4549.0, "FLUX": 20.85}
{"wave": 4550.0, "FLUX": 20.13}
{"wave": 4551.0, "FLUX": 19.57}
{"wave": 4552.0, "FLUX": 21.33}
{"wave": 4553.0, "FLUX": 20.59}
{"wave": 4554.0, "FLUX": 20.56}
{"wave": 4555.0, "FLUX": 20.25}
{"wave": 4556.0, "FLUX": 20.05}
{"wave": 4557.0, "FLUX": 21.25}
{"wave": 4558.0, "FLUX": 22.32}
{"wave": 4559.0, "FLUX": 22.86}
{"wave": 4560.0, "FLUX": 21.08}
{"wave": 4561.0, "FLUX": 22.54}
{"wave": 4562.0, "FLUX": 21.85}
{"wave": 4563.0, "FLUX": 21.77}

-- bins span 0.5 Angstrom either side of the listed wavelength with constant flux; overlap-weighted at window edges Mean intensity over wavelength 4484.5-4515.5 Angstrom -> 21.1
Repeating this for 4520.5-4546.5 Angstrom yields 20.1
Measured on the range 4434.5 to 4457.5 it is 19.3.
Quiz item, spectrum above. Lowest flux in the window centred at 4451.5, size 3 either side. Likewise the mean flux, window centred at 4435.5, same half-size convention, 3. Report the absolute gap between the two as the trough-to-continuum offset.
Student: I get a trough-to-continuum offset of 0.82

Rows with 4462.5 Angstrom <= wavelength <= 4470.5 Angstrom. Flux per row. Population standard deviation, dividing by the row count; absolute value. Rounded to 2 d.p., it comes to 0.94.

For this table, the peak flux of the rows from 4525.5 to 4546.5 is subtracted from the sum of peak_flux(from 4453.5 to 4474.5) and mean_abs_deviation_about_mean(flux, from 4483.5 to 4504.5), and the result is -2.2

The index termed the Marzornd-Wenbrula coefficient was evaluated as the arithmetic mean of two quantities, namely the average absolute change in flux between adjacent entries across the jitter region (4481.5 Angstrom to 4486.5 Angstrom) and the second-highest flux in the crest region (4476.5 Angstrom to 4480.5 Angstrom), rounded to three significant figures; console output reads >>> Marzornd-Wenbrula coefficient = 11.8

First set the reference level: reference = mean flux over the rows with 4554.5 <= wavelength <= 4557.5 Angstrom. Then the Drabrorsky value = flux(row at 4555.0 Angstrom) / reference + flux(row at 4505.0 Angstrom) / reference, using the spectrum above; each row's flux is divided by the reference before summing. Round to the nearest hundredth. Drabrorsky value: 2.13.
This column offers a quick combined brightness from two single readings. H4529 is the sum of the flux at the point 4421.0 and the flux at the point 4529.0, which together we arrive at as 39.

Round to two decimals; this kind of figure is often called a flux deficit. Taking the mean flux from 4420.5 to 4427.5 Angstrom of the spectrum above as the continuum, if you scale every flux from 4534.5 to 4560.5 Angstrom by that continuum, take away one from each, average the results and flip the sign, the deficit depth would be -0.05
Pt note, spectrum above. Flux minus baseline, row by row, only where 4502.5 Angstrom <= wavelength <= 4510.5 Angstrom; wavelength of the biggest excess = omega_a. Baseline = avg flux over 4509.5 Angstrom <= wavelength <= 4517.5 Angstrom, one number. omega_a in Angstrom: 4504.0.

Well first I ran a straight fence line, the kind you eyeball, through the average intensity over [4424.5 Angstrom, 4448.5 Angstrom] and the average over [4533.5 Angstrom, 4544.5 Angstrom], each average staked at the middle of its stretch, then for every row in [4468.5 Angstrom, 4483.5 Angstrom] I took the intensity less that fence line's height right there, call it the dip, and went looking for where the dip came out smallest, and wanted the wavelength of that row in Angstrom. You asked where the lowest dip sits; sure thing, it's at 4483.0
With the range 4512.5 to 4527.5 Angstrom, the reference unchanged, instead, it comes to 4527.0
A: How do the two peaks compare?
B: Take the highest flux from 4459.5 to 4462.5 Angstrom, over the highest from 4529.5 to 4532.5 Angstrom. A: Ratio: 0.88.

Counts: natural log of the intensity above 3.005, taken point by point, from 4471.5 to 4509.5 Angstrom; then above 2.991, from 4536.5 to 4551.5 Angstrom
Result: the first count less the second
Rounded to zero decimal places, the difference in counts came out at 16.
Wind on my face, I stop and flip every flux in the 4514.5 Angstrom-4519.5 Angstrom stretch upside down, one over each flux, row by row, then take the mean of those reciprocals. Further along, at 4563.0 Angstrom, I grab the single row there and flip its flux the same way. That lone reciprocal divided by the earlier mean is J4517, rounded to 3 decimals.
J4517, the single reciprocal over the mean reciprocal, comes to 0.979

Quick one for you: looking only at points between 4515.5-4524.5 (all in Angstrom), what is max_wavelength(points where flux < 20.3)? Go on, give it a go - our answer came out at 4520.0 Angstrom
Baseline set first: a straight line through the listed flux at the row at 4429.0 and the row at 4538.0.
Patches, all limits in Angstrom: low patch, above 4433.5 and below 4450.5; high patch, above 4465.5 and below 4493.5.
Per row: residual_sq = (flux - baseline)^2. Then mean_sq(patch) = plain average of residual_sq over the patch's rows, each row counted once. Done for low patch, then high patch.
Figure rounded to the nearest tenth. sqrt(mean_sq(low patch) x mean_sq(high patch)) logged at 3.2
